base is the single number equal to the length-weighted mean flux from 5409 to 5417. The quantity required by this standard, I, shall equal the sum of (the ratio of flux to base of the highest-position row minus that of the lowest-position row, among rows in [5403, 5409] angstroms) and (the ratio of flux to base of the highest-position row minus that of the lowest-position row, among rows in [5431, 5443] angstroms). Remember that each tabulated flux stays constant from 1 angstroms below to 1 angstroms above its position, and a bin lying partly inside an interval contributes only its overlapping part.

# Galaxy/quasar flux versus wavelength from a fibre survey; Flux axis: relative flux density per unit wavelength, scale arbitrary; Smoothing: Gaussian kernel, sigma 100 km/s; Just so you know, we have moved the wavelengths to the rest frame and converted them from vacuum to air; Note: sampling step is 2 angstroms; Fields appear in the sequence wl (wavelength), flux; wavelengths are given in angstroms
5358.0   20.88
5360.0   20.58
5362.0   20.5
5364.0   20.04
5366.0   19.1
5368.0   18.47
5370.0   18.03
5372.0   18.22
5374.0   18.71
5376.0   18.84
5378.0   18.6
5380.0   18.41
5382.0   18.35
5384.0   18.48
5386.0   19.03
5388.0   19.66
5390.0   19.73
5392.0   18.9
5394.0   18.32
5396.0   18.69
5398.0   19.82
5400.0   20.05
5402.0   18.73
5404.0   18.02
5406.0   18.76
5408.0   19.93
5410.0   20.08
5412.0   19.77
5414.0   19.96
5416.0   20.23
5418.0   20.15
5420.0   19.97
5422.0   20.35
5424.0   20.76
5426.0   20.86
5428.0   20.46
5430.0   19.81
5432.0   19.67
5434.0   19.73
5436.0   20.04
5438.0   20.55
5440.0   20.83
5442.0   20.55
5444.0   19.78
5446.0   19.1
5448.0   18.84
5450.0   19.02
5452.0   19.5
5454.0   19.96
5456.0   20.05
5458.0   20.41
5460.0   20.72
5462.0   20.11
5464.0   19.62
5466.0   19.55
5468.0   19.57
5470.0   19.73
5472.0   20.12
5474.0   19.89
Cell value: 0.14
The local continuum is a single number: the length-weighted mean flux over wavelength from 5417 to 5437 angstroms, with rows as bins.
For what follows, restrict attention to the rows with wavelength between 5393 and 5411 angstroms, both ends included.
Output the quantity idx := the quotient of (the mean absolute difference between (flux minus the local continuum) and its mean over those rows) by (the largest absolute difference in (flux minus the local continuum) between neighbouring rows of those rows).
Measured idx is 0.55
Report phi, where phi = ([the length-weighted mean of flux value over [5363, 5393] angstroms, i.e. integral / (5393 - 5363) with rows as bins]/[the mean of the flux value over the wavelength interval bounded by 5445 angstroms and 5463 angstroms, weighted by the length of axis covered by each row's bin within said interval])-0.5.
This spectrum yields 0.454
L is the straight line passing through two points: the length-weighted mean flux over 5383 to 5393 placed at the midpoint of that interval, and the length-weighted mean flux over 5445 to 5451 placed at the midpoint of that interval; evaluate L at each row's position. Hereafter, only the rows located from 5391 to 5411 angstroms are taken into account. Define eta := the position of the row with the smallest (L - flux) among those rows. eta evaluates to 5410.0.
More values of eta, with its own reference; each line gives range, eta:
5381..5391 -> 5390.0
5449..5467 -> 5460.0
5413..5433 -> 5426.0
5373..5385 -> 5376.0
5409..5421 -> 5416.0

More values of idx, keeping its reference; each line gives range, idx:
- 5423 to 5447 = 0.64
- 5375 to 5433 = 0.54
